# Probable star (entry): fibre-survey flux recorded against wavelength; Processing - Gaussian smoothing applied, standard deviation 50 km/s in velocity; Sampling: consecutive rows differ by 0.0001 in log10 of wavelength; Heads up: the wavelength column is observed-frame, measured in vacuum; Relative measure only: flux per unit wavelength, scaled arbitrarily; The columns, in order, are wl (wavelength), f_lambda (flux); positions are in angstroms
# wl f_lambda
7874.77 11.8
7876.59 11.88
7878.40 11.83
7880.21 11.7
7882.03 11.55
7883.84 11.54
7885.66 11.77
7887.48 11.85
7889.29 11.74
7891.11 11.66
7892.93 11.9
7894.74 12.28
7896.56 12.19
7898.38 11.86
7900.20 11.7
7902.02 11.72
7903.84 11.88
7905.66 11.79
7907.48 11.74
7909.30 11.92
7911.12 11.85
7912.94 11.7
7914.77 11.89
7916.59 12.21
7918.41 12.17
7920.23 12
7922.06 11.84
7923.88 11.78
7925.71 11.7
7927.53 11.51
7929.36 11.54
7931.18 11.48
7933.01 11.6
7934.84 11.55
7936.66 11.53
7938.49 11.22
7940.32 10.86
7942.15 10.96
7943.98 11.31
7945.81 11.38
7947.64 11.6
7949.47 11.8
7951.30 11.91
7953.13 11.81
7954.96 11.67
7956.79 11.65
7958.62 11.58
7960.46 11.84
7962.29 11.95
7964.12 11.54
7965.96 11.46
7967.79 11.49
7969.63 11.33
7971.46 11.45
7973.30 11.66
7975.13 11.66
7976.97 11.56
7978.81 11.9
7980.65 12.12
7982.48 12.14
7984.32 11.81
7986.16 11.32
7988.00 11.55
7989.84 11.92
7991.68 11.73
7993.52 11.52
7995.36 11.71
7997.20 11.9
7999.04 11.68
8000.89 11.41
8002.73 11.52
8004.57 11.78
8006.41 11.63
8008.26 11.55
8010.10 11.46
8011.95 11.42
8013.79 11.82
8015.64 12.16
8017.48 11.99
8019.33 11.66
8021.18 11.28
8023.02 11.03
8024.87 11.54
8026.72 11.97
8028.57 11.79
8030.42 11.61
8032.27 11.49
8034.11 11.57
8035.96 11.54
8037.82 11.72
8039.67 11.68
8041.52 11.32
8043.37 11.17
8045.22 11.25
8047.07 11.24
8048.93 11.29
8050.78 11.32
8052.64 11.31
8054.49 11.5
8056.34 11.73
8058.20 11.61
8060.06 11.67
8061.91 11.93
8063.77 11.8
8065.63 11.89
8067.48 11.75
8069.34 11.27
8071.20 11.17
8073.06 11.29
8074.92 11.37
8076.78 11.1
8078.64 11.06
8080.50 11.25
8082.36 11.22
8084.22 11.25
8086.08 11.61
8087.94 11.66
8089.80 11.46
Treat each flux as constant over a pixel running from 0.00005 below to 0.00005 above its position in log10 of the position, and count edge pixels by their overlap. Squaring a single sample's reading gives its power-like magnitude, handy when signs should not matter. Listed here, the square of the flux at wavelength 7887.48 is 140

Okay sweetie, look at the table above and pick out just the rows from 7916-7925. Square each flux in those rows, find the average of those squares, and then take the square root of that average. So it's 12.0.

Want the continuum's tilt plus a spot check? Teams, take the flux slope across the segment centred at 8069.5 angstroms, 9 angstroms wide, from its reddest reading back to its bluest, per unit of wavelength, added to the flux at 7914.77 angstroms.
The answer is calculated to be 11.8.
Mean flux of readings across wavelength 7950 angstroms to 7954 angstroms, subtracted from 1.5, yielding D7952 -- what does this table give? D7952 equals -10.4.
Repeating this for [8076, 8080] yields -9.6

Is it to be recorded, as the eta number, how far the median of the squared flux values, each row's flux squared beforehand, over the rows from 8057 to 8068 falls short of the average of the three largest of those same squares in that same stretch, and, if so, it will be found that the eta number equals 2.33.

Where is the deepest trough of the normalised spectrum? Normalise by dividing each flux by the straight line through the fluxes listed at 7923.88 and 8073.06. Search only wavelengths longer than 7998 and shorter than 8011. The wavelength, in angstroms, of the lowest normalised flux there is 8000.89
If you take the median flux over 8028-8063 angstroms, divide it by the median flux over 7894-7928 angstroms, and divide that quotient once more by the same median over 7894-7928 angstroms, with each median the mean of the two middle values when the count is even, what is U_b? 0.0822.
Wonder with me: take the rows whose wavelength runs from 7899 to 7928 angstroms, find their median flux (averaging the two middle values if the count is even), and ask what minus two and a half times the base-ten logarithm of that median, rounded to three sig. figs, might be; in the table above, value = -2.68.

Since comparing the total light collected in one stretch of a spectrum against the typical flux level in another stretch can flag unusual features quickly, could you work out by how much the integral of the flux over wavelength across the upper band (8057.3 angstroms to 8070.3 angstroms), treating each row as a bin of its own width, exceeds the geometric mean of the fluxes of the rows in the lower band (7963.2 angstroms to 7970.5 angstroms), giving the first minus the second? 141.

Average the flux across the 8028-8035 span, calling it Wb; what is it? 11.6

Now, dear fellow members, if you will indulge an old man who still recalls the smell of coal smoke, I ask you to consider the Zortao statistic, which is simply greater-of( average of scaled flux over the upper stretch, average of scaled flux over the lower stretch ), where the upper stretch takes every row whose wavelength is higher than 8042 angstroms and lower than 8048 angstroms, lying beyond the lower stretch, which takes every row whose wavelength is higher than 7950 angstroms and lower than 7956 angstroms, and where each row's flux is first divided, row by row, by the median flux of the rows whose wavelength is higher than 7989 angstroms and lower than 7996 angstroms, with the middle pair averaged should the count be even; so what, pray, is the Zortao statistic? 1.007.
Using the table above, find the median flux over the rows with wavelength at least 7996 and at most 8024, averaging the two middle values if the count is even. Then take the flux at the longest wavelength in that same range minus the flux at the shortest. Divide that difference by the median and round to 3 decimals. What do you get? -0.075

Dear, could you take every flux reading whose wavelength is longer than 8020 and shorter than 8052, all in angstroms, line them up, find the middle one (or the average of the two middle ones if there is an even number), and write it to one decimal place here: 11.5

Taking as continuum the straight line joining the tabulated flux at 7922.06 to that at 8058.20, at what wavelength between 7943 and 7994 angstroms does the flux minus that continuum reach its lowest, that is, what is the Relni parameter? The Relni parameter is 7943.98 angstroms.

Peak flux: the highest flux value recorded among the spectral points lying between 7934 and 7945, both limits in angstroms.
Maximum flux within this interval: 11.55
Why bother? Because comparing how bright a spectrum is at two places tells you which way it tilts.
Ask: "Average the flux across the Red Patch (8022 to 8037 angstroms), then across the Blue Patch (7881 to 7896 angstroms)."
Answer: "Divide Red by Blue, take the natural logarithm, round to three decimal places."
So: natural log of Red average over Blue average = -0.019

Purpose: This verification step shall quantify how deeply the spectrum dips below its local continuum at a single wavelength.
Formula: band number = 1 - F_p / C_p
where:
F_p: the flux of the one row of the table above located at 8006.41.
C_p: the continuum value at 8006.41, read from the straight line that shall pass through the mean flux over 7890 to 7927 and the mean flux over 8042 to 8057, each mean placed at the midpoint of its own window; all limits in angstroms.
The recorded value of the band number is -0.010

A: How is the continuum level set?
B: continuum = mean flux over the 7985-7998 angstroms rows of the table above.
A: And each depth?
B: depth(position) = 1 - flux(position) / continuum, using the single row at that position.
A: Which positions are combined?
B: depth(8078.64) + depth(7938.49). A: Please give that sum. 0.09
